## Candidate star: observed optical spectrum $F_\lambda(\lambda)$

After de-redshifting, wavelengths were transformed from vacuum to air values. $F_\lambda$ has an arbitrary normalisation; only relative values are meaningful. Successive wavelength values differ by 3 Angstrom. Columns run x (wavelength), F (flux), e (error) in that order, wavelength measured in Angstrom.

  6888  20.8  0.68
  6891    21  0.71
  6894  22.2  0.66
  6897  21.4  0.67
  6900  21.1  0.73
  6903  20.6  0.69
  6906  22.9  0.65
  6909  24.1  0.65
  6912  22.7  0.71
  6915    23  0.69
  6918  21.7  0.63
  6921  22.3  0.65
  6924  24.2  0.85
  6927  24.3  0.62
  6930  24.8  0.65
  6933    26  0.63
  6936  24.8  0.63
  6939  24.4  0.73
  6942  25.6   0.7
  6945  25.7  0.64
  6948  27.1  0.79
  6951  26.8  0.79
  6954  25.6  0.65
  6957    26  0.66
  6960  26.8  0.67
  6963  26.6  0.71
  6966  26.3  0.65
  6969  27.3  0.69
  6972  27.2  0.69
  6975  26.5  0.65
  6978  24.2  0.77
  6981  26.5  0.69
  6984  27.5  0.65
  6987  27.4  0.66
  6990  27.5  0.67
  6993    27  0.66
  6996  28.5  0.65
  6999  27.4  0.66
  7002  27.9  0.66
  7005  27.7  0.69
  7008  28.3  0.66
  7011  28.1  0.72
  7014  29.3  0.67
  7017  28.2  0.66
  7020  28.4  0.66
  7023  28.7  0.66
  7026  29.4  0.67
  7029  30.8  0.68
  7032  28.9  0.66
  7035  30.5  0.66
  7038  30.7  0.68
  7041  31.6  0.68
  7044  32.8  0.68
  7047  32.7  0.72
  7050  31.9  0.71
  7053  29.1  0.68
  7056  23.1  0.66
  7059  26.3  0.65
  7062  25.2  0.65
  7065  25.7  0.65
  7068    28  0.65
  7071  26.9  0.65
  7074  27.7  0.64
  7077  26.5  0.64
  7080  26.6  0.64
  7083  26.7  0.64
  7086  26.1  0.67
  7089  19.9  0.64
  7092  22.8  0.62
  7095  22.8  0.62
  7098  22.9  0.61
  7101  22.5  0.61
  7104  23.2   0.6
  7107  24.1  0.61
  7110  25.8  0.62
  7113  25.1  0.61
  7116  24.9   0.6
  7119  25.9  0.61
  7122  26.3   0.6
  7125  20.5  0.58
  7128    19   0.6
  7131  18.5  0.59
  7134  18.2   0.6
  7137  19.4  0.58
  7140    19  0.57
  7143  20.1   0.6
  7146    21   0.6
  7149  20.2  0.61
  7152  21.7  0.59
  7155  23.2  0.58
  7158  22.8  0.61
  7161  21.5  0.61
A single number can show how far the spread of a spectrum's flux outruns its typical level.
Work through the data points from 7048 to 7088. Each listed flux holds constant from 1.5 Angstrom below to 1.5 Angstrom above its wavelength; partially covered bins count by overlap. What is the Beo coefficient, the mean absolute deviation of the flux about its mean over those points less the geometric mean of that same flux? -25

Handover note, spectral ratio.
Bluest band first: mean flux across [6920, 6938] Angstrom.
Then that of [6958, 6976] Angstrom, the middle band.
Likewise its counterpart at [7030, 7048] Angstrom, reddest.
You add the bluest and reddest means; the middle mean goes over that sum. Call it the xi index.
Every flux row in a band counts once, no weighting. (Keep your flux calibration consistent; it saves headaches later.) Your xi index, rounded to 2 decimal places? 0.48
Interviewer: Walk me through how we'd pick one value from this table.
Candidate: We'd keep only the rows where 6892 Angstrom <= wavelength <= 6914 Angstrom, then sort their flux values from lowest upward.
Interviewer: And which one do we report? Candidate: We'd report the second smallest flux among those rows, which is 21.1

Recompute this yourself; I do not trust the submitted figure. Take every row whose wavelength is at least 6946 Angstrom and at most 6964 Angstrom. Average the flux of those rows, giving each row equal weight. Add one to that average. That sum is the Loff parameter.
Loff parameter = 27.5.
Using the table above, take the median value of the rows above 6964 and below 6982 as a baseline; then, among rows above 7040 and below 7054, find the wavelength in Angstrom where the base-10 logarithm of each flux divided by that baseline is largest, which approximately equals 7044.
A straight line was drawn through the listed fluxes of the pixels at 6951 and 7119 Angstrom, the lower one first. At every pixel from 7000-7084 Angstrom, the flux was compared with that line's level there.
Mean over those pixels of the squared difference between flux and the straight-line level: 10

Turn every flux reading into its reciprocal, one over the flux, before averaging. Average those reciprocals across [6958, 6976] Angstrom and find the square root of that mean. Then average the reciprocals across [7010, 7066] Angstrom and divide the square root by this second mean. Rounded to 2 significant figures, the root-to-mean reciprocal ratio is 5.6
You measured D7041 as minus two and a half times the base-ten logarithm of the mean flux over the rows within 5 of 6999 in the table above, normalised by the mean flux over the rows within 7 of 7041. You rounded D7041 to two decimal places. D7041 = 0.14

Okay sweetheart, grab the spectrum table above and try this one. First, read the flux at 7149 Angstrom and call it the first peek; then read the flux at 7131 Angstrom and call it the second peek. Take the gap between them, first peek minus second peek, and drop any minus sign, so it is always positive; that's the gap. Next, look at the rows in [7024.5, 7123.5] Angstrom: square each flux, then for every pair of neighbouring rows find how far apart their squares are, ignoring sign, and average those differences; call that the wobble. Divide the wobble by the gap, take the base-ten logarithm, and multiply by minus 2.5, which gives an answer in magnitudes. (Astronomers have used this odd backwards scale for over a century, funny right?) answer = -4.0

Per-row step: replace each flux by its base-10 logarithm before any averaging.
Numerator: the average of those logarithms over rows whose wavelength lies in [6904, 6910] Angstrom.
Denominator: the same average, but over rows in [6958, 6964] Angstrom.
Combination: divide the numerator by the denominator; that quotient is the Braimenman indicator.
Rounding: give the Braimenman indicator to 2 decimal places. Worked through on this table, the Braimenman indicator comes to 0.96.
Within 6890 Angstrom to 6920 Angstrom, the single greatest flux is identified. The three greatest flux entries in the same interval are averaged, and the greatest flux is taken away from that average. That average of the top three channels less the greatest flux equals -0.77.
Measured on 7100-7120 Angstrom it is -0.30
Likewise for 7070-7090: -0.60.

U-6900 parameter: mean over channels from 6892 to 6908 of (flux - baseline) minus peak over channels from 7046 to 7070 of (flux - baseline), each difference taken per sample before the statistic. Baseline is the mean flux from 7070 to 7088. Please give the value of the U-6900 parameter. -11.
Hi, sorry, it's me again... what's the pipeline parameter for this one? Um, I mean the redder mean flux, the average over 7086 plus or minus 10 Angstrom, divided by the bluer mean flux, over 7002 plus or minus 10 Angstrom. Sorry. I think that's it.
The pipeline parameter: 0.88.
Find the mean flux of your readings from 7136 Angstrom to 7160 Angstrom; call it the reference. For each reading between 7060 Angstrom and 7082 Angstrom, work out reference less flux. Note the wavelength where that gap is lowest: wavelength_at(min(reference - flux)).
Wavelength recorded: 7068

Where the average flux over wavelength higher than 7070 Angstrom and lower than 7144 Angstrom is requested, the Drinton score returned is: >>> 23.3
